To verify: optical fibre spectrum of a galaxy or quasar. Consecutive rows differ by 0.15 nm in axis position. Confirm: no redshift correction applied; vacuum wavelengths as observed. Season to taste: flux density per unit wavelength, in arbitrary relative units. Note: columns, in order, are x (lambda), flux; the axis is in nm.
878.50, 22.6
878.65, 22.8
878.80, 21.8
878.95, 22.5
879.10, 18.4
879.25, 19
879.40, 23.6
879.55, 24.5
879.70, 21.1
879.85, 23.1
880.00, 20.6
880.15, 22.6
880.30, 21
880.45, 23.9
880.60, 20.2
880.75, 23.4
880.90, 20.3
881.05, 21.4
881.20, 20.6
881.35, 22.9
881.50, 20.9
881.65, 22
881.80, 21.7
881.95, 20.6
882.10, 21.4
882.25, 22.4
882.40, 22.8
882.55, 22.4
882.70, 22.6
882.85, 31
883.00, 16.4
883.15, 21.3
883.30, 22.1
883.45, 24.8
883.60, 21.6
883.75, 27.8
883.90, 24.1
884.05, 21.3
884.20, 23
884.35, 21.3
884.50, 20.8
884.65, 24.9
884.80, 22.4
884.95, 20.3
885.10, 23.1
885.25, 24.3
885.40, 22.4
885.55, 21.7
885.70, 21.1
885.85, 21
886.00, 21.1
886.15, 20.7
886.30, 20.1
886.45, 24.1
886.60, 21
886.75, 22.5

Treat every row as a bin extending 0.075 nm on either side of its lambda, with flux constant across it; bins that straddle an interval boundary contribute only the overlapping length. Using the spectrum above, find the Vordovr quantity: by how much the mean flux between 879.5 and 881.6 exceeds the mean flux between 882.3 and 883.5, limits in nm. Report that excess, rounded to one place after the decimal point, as -1.0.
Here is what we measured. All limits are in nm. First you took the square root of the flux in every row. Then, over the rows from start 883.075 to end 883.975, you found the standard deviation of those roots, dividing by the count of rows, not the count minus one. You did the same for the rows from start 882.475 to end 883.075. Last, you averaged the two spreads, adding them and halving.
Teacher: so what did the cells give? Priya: 0.384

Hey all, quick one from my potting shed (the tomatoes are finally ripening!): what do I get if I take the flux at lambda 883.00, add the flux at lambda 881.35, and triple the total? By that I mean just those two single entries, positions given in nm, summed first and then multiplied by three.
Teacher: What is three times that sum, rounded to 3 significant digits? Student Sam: 118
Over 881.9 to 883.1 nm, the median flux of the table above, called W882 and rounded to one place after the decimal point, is 22.4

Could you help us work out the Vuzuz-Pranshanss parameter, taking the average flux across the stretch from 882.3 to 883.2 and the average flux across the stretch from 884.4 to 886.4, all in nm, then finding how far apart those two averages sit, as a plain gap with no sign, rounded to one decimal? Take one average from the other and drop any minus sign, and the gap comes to 0.9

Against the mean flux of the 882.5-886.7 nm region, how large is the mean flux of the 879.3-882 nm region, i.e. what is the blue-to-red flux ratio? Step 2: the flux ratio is 0.98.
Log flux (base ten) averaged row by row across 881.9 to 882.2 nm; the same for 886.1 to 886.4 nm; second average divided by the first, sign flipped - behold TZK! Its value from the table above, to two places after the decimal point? -0.99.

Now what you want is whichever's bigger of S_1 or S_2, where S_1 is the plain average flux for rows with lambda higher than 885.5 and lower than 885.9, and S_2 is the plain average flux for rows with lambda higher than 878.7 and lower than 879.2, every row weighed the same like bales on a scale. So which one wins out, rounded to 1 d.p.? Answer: 21.3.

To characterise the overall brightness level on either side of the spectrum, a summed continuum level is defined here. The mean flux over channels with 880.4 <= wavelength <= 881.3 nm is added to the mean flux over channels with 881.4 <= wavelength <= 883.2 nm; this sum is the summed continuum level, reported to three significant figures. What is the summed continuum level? 43.8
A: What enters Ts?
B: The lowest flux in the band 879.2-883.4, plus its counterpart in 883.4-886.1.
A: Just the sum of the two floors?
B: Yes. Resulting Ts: 36.7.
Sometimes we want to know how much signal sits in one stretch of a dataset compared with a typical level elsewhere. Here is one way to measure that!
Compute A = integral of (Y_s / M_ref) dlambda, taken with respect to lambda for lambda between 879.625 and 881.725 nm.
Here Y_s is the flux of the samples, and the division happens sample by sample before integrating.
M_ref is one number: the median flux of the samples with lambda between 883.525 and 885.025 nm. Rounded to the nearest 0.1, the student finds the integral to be 2.1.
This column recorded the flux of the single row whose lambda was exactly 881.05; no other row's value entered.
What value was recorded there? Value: 21.4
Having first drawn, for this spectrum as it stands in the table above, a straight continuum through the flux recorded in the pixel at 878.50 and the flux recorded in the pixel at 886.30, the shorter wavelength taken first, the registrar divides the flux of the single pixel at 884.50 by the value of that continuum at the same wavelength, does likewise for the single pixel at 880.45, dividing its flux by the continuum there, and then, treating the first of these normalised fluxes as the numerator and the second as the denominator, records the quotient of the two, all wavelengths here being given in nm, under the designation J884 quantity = 0.92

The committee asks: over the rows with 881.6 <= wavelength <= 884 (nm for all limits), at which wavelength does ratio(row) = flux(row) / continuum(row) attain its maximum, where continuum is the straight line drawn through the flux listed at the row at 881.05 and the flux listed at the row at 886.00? 882.85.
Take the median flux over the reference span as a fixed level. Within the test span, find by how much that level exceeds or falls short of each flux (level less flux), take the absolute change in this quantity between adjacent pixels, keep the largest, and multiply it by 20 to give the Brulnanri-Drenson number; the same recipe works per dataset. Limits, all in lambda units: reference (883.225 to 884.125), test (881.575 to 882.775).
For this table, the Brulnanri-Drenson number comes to 22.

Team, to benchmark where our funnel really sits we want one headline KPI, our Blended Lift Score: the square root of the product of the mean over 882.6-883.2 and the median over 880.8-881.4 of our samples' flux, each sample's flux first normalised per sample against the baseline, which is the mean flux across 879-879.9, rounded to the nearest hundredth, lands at 1.01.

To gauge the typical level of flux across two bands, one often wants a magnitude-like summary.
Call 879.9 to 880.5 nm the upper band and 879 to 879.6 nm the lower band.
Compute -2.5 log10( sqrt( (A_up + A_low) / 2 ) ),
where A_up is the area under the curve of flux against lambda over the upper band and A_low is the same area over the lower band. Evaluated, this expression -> -1.39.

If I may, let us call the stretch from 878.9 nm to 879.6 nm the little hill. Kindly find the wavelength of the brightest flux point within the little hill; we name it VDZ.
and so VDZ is 879.55 nm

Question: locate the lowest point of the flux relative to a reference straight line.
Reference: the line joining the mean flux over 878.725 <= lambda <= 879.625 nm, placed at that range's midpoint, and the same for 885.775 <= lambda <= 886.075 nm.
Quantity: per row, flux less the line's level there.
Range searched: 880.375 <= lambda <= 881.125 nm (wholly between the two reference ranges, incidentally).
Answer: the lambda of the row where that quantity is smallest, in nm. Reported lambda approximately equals 880.60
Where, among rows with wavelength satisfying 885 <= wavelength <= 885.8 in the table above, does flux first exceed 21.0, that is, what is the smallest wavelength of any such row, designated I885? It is 885.10 nm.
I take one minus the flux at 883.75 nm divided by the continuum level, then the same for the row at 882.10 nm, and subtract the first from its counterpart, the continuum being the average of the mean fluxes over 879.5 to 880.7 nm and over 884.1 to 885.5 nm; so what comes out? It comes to 0.29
